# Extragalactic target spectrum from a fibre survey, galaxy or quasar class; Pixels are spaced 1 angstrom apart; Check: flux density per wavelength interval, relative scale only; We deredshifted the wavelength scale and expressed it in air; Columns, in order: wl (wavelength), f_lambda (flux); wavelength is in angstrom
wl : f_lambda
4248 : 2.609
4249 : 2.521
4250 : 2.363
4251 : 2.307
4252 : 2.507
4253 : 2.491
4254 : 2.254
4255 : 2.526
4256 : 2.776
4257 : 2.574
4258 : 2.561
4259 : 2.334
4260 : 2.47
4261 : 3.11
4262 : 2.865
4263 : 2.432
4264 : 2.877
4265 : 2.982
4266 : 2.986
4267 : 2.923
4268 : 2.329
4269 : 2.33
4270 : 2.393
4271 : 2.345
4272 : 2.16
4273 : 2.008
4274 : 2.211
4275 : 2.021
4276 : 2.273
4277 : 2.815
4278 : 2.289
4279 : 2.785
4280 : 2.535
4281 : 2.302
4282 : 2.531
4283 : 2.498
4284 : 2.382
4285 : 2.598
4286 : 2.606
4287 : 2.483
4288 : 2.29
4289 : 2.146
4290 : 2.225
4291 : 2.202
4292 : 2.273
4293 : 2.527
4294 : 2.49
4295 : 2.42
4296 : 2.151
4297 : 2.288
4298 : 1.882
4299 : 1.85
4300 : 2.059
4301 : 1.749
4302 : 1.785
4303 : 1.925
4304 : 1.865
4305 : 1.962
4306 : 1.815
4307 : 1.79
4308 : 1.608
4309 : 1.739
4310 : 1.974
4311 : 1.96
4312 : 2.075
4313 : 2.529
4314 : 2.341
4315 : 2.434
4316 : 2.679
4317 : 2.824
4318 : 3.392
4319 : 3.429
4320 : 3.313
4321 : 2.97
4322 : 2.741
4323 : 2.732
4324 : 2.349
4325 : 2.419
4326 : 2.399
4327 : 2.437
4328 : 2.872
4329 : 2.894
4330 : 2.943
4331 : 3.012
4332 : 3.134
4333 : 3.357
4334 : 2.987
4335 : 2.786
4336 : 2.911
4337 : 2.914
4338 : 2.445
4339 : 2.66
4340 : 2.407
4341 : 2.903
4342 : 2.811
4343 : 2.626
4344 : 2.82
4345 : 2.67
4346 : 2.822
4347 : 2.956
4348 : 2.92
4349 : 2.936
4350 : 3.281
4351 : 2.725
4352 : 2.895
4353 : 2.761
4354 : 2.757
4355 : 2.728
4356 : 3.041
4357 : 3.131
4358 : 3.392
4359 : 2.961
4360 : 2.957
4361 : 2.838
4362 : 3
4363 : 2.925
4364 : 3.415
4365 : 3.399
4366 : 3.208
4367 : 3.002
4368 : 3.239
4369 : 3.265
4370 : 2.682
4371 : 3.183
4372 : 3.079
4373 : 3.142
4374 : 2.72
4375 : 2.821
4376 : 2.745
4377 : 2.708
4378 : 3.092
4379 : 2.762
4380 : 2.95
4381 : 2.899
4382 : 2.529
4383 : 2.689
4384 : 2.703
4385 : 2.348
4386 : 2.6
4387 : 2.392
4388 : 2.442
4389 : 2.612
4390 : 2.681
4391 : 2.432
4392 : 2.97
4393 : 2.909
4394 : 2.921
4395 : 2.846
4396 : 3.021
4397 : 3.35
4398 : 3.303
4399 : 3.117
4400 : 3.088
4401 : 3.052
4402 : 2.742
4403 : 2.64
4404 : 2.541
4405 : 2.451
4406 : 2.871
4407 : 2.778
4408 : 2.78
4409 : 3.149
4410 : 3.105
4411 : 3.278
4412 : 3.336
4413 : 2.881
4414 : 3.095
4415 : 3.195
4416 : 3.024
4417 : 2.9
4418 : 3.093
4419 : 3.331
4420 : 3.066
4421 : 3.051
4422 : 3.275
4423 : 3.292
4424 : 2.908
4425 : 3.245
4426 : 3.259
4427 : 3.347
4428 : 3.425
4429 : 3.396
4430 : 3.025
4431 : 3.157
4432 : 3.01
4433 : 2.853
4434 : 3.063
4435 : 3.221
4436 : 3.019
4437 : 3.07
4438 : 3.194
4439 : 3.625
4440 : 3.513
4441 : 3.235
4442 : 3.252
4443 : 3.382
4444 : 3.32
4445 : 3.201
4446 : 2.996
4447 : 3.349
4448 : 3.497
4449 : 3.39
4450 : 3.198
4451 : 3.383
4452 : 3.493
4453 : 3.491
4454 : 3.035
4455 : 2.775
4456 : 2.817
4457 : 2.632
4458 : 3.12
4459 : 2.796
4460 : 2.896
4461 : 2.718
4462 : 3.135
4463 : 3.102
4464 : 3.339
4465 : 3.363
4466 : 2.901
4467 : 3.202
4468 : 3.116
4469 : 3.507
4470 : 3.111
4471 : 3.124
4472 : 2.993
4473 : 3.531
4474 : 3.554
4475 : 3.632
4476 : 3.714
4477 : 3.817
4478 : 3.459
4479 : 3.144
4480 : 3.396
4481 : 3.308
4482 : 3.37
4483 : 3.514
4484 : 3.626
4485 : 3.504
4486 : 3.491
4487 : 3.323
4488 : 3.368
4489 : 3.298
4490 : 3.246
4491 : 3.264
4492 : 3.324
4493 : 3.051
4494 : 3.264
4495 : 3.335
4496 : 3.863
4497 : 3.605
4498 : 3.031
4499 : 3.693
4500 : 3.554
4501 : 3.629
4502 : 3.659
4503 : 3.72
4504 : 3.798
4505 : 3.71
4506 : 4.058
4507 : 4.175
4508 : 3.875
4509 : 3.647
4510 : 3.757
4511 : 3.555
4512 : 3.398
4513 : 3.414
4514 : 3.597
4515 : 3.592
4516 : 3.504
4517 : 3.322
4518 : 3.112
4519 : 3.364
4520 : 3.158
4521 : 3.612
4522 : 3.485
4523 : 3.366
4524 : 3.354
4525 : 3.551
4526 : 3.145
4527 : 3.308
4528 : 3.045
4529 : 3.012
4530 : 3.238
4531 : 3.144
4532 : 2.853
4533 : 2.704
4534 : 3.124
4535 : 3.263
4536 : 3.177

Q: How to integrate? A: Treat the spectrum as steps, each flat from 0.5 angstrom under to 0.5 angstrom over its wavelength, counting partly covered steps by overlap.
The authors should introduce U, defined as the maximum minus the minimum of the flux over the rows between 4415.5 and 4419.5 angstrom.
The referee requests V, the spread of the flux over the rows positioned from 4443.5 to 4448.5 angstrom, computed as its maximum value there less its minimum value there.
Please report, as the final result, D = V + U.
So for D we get 0.93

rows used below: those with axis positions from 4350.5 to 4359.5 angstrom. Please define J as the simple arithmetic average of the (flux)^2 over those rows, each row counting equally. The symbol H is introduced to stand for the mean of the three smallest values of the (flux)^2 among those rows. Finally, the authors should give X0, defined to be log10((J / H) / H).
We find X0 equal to -0.81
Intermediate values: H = 7.5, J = 8.6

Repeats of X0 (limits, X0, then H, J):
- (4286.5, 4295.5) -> -0.62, 4.8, 5.5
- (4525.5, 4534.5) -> -0.85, 8.2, 9.4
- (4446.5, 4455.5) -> -0.88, 9.0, 10.9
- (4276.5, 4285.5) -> -0.66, 5.4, 6.4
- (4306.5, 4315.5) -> -0.30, 2.9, 4.3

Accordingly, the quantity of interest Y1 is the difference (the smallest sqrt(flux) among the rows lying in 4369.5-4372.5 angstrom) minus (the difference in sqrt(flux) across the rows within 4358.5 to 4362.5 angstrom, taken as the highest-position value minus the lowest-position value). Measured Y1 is 1.63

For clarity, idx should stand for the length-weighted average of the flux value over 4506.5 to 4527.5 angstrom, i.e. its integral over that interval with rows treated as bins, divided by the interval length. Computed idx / 3.5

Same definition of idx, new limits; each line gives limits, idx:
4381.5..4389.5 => 2.5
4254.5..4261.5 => 2.6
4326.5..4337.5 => 2.9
